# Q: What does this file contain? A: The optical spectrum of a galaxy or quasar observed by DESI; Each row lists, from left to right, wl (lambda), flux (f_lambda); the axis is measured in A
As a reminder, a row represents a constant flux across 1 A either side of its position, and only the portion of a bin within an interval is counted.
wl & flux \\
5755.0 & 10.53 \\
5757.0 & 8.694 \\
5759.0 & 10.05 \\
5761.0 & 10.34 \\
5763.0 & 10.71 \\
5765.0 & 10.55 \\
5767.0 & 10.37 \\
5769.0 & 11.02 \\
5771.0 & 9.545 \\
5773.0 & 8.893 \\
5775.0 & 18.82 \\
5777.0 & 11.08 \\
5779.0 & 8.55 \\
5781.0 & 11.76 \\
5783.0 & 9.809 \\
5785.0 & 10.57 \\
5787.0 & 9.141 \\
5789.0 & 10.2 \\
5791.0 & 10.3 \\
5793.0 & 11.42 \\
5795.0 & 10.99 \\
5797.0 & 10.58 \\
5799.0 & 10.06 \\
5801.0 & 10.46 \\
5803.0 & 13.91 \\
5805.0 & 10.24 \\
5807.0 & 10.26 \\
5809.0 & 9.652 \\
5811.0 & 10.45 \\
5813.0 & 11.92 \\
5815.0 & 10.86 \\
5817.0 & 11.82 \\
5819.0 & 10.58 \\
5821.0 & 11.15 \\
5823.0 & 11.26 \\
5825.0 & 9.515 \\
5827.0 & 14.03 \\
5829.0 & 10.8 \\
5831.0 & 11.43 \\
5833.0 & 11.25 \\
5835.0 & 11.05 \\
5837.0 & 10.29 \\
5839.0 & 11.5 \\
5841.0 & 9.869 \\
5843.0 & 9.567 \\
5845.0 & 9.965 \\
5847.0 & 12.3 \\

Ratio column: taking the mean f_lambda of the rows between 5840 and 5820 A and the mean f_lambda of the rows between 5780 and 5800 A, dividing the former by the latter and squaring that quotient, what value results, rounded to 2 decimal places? 1.15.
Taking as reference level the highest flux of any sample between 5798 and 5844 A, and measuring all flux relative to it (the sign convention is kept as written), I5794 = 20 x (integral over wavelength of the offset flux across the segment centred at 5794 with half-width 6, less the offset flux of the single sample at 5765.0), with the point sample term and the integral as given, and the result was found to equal -756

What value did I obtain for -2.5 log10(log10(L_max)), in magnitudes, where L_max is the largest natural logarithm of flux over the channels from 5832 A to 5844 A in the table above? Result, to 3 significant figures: 1.03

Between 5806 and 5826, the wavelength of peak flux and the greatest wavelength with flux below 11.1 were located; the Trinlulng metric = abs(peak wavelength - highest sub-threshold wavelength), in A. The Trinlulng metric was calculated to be 12 A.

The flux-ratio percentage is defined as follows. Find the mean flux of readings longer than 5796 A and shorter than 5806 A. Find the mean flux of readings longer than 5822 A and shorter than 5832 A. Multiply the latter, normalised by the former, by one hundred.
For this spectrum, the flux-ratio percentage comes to 103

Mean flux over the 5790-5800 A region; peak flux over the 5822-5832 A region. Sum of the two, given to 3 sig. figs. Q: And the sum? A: 24.7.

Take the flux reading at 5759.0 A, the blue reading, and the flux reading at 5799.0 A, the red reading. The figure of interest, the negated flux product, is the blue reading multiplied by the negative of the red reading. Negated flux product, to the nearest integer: -101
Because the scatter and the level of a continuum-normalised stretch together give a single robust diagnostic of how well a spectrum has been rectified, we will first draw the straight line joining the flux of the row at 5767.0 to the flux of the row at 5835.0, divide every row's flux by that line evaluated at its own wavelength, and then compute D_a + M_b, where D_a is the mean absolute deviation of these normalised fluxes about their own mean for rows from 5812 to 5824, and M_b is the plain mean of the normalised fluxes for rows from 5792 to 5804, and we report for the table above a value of 1.09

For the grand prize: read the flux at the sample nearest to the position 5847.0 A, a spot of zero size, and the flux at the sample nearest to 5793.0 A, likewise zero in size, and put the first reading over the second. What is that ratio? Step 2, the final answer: 1.08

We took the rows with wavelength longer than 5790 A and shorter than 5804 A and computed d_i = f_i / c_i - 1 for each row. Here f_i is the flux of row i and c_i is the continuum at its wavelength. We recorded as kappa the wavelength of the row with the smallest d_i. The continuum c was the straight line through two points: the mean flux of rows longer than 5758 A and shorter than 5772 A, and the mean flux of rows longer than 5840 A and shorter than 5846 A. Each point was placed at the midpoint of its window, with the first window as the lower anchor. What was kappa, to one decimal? 5799.0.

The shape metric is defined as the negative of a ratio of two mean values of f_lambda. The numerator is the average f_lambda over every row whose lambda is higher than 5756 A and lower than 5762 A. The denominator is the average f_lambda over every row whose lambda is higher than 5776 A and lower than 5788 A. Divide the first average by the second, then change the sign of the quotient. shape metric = -0.95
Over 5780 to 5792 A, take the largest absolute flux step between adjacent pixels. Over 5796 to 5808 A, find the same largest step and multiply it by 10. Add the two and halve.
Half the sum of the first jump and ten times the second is 19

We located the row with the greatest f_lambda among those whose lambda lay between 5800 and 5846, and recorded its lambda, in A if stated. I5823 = 5827.0 A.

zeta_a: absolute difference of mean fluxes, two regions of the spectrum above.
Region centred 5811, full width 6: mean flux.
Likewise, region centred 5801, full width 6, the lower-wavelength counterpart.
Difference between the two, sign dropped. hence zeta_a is 0.80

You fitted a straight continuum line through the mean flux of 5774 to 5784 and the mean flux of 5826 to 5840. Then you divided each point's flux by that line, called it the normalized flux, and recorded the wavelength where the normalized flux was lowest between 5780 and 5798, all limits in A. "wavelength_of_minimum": 5787.0 A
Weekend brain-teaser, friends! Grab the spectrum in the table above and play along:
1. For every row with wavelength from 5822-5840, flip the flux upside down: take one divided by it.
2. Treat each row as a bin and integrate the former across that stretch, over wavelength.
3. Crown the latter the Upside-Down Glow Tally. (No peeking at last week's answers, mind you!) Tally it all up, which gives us 1.6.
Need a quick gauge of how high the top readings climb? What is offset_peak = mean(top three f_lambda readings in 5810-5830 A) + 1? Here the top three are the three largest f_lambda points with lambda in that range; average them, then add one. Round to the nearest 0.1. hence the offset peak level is 13.6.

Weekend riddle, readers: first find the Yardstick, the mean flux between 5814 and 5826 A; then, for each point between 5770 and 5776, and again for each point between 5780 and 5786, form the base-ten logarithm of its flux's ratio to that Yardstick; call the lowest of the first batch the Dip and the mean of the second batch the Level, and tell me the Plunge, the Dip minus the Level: -0.08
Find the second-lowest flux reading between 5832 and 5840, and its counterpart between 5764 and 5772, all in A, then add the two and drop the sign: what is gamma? 21.4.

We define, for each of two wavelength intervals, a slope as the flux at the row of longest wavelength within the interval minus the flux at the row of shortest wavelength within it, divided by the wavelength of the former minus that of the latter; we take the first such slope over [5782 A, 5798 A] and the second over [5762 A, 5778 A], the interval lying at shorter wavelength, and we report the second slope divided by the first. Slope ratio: 0.5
